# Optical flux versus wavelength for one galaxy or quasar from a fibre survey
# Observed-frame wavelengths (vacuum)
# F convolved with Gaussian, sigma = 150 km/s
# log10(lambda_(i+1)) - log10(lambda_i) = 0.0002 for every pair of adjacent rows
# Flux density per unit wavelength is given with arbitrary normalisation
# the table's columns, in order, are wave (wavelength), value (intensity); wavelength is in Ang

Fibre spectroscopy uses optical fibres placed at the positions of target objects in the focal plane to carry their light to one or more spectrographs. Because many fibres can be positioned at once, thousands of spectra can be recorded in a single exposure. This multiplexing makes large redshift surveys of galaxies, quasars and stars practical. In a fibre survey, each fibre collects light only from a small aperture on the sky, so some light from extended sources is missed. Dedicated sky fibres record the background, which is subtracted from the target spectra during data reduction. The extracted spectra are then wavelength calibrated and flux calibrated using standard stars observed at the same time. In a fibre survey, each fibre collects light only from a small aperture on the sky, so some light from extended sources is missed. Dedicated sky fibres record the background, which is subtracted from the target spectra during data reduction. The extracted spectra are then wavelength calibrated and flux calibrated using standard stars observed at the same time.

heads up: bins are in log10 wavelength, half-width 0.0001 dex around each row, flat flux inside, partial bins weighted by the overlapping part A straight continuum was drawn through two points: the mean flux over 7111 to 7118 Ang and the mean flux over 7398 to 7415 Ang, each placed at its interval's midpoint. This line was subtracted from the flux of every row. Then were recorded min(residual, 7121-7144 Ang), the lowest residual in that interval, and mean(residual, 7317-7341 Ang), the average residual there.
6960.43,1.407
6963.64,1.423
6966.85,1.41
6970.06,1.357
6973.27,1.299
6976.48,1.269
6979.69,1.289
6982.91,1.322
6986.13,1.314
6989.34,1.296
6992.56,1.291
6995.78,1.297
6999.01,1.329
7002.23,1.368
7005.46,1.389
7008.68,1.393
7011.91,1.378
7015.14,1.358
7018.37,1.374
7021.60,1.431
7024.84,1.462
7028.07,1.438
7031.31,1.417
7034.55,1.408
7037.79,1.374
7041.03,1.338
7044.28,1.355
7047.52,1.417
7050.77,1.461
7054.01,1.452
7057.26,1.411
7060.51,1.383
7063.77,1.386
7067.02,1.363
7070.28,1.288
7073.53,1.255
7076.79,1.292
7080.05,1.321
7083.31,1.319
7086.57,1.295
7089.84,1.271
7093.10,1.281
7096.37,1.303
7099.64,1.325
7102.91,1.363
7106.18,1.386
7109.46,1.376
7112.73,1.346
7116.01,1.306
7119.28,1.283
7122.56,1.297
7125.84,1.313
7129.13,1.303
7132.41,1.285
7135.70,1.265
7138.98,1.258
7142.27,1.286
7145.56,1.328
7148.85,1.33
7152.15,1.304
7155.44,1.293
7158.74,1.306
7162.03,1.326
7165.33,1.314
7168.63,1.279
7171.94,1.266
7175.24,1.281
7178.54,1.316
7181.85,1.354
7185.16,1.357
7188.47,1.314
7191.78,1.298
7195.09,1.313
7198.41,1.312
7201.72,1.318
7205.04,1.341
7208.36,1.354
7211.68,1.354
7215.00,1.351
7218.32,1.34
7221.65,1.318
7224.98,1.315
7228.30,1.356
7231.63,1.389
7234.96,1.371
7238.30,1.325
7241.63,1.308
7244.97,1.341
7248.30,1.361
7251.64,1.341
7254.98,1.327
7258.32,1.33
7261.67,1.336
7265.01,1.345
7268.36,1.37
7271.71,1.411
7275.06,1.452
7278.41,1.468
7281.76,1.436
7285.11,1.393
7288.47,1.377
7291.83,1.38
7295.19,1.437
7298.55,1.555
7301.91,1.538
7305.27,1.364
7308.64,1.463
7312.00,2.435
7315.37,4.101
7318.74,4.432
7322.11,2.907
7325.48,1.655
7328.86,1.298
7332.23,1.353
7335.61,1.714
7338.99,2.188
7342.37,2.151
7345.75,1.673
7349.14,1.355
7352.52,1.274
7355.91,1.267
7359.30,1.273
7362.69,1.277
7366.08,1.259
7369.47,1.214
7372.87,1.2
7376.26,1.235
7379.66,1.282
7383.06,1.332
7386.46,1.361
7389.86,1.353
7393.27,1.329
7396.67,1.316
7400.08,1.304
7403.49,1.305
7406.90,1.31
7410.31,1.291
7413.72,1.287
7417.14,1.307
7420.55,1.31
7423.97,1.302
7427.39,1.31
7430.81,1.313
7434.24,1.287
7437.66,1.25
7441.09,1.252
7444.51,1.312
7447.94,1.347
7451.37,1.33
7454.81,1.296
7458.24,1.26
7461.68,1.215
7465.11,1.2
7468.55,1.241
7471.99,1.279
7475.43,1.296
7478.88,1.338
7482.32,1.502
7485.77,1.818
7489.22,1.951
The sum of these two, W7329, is 0.85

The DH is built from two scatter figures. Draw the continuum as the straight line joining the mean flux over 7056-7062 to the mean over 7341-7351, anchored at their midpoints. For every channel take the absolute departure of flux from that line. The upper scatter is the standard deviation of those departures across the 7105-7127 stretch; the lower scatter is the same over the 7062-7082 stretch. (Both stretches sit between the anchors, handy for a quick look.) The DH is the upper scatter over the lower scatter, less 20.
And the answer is -19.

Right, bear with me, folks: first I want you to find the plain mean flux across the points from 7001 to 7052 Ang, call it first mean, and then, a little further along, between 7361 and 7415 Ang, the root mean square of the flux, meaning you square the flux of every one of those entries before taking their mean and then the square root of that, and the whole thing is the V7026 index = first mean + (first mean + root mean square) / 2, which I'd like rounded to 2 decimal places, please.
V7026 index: 2.74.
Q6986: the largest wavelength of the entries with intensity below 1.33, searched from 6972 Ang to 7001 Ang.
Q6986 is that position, 6999.01 Ang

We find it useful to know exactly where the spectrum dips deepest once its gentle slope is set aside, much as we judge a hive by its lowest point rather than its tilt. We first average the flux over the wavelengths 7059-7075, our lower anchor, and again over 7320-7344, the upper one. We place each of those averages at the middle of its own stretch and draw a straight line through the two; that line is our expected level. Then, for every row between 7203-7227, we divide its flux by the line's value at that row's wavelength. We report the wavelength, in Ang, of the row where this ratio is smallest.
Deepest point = 7224.98 Ang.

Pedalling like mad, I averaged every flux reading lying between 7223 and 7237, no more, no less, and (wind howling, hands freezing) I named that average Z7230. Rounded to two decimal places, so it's 1.36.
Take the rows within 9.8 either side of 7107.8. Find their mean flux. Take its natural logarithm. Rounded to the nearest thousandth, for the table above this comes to 0.300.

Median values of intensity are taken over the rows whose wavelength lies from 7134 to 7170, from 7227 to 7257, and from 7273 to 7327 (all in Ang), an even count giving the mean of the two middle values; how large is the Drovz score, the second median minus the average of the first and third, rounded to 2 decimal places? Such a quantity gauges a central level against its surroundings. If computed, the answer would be -0.04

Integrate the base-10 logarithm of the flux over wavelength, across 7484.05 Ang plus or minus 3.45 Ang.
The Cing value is 1.50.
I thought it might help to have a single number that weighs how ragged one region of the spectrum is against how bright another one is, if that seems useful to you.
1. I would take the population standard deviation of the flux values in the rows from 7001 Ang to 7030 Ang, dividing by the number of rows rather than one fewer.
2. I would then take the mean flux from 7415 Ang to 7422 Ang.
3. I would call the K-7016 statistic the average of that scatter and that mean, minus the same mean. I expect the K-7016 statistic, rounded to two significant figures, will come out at -0.64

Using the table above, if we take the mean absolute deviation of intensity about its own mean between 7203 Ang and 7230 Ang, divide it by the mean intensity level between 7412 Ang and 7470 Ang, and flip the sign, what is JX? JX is -0.0098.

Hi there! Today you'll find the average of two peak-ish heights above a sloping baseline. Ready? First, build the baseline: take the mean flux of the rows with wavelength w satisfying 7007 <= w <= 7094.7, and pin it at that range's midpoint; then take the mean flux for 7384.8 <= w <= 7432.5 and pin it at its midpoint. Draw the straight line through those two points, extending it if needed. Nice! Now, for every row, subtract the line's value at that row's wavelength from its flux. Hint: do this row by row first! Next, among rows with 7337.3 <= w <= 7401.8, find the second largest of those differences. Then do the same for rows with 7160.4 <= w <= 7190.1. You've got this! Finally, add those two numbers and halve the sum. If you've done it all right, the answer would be 0.42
